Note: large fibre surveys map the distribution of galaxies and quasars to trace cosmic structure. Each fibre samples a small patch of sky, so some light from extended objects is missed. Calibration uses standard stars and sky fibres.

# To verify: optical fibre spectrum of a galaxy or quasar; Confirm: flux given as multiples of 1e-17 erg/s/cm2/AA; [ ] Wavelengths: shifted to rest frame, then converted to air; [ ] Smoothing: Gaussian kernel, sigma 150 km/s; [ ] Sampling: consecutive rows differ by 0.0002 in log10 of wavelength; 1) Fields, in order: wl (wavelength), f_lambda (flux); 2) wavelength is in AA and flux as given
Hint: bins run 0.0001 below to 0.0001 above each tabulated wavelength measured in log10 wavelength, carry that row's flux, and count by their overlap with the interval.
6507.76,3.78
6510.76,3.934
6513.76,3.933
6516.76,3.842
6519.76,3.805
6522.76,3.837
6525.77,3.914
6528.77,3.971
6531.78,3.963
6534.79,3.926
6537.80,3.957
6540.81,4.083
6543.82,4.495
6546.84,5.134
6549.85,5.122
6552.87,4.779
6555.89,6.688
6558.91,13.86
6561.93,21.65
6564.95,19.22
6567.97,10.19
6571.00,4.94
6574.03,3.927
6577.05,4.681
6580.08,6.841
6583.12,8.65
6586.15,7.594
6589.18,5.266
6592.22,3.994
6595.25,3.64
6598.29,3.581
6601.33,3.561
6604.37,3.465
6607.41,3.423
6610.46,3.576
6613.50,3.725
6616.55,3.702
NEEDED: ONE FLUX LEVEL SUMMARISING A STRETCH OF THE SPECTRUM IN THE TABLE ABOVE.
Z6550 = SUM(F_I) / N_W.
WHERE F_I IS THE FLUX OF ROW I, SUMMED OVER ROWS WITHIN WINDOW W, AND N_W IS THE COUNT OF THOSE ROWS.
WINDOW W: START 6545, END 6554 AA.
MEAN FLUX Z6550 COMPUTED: 5.0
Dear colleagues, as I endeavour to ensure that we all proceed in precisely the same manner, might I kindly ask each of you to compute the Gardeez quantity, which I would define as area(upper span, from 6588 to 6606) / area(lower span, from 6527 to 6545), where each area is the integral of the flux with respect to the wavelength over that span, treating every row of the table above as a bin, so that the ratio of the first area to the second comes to 1.0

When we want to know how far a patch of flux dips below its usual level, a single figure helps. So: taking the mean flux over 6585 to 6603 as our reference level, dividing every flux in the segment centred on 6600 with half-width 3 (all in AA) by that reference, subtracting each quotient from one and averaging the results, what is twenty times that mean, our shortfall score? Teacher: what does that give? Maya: 4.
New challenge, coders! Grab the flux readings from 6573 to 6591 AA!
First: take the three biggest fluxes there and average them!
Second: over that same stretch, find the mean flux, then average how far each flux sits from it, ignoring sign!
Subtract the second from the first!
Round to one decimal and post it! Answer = 6.2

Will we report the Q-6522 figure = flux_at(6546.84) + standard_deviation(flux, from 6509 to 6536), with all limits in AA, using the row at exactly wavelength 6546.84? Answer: 5.19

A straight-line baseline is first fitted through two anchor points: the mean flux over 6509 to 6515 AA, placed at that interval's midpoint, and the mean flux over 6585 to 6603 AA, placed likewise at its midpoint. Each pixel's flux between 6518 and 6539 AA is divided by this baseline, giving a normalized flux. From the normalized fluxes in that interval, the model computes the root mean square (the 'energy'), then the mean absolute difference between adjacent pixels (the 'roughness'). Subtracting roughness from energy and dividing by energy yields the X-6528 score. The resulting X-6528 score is 0.99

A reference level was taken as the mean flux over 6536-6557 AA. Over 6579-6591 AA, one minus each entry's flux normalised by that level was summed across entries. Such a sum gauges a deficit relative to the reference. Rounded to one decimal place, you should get -1.8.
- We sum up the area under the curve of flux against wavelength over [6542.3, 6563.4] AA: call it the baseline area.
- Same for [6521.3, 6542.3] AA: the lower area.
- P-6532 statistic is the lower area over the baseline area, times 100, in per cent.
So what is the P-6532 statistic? 45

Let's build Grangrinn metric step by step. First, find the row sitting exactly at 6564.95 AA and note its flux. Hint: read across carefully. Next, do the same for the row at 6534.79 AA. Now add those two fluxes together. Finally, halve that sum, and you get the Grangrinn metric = 11.6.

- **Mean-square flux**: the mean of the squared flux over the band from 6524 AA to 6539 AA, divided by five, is 3.1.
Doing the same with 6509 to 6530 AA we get 3.0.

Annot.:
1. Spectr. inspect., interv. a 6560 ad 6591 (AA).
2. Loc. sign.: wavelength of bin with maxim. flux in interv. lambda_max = 6561.93 AA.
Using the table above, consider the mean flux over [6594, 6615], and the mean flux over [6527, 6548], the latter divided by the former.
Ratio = 1.2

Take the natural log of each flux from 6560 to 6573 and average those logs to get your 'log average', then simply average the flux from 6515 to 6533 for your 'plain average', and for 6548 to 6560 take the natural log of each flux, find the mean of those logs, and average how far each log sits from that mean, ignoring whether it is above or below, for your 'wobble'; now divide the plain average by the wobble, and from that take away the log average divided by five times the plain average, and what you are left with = 11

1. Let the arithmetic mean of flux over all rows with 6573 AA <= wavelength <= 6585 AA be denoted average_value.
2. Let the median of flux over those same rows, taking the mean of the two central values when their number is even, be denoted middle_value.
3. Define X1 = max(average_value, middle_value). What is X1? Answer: 6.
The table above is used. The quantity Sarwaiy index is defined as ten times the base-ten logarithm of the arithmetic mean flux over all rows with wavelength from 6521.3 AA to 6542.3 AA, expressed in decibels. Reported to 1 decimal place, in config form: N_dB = 6.0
